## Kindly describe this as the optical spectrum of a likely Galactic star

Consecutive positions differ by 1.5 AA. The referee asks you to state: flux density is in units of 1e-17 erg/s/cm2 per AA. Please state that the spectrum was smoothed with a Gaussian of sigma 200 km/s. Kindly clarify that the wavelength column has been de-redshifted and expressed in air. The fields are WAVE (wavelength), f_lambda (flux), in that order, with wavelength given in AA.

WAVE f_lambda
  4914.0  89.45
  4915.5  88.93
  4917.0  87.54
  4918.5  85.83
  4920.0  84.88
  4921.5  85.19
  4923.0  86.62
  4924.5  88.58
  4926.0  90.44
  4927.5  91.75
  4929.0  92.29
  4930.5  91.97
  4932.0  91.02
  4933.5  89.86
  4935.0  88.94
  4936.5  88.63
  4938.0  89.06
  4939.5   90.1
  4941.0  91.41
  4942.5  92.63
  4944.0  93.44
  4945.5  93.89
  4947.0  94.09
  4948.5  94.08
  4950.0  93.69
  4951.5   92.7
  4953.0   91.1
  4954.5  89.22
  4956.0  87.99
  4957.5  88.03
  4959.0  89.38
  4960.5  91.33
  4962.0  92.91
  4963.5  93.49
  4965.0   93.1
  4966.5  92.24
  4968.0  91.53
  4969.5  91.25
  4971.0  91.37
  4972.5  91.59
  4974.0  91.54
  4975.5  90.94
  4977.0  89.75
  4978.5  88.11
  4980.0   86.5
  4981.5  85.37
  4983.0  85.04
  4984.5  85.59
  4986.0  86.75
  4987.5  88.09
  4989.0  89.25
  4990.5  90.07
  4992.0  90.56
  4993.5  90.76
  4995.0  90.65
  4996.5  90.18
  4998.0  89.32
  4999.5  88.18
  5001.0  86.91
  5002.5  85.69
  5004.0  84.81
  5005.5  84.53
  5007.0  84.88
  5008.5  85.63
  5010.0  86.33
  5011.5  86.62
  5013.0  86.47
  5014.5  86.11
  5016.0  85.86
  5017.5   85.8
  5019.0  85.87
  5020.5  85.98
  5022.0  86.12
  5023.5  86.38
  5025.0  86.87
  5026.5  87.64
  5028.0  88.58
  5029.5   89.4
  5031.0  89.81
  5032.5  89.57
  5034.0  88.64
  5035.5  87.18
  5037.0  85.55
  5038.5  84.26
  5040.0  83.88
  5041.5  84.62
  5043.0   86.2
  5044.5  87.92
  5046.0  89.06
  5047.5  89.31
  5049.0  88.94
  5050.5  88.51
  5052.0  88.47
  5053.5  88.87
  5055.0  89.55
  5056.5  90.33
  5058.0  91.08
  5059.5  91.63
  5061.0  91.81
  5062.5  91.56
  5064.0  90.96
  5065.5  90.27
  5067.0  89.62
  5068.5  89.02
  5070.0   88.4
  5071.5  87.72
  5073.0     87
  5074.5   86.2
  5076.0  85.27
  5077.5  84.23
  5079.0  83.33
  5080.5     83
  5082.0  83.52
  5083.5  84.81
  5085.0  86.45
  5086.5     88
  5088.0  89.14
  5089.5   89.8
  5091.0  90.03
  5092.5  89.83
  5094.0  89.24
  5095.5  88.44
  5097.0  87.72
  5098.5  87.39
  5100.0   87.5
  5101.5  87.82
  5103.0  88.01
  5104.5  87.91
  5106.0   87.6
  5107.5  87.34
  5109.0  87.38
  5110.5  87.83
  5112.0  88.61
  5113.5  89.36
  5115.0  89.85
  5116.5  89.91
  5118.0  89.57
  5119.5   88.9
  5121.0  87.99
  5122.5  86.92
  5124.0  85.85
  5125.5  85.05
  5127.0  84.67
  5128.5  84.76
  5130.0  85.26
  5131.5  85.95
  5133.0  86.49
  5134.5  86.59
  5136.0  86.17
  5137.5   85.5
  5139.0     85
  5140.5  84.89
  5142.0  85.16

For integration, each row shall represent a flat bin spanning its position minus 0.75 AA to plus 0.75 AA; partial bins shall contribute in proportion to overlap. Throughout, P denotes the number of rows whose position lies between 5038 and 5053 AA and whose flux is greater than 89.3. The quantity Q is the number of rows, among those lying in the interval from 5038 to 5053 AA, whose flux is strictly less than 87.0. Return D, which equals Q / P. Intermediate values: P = 1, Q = 4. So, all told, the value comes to 4.0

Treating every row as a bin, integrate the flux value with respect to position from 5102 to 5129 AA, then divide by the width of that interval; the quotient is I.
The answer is 87.7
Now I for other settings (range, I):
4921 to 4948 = 90.6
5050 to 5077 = 89.2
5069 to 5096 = 86.9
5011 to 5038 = 87.1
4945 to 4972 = 91.7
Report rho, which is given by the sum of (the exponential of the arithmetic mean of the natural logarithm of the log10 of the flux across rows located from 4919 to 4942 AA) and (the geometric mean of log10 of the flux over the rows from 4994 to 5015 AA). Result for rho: 3.89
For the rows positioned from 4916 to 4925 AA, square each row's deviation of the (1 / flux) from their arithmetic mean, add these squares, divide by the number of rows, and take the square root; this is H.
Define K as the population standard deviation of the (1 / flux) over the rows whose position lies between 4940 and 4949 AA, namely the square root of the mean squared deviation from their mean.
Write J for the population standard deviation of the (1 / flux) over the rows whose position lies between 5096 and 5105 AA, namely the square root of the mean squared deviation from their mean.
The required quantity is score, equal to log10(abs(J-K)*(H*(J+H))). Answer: -11.5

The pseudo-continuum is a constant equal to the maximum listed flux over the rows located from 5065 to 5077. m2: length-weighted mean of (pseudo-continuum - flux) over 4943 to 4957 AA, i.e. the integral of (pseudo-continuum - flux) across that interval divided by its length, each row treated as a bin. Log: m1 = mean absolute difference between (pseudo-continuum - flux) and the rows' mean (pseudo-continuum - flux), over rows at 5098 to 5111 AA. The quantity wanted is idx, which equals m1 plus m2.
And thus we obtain -2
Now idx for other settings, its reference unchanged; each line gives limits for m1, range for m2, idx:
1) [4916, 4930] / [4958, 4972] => 1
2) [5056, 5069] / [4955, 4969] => 0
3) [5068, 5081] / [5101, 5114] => 4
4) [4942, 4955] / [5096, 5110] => 4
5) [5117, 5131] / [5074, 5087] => 7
